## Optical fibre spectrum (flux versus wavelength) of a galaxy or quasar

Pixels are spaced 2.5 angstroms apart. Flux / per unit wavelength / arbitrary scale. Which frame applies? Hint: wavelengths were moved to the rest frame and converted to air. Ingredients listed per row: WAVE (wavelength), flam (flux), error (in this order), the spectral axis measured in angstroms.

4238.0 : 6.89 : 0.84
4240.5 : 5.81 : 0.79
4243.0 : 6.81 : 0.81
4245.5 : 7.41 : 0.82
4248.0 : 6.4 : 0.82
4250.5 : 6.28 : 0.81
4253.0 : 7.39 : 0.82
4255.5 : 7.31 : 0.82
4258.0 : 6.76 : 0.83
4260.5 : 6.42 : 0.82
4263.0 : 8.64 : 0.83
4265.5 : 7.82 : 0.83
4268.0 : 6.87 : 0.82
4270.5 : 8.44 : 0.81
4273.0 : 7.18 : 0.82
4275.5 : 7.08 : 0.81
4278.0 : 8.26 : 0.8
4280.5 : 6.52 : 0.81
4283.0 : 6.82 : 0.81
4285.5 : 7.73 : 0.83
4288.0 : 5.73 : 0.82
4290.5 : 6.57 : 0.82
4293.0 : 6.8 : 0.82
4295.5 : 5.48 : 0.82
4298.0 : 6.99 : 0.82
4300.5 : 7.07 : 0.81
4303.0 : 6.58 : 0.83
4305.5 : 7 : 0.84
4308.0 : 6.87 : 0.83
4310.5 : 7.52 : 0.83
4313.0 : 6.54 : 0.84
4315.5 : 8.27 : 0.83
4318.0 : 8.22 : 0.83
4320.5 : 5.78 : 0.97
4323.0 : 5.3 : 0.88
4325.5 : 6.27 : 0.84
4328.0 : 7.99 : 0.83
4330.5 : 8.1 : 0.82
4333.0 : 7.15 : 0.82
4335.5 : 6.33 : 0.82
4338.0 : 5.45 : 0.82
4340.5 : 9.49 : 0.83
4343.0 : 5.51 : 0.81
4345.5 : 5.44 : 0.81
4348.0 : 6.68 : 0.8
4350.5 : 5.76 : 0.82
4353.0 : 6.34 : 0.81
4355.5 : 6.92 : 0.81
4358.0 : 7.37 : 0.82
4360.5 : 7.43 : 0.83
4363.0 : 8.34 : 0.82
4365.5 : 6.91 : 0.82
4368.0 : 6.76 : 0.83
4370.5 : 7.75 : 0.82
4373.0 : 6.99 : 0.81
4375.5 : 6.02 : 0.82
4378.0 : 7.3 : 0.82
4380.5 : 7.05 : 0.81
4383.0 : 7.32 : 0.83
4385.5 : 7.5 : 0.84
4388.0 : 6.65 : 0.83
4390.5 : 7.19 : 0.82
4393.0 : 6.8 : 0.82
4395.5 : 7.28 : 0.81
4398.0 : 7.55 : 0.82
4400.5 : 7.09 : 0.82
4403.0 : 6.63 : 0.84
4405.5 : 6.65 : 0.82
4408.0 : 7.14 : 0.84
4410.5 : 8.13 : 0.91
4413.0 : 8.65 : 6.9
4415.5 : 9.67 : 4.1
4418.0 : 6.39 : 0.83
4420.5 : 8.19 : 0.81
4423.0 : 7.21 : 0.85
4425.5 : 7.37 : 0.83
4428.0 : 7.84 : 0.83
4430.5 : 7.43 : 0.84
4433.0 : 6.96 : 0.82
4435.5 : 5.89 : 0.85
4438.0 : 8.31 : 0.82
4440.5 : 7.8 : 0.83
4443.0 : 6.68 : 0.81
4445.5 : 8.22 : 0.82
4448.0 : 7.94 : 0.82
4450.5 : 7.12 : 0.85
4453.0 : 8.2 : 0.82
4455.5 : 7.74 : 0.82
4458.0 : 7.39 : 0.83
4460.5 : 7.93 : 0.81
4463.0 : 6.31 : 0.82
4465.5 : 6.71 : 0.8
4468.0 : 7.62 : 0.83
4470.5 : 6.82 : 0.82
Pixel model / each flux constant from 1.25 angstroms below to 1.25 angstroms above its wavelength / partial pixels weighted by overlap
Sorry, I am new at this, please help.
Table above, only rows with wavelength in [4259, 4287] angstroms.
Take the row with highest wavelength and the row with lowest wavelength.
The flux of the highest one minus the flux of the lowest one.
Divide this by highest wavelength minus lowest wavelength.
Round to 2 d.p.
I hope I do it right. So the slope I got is 0.05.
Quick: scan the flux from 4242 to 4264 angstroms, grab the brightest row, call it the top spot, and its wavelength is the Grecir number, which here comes 4263.0 angstroms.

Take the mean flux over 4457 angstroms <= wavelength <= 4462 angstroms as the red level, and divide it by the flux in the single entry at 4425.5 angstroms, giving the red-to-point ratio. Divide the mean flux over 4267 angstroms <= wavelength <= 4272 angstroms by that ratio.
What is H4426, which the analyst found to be 7.4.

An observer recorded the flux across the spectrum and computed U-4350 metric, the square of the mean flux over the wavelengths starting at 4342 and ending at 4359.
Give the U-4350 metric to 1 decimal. 39.5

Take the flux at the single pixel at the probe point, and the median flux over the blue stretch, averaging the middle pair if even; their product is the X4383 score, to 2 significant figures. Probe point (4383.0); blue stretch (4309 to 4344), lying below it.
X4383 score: 50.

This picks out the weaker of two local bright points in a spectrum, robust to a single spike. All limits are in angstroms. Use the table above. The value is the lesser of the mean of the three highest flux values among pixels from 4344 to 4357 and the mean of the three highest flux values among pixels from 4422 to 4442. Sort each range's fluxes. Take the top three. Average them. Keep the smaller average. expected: 6.65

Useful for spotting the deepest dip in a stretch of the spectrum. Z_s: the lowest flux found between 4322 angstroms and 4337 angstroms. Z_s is 5.3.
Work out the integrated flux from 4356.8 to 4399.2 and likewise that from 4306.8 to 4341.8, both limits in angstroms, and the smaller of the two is 248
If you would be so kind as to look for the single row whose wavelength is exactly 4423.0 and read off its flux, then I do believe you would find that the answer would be 7.21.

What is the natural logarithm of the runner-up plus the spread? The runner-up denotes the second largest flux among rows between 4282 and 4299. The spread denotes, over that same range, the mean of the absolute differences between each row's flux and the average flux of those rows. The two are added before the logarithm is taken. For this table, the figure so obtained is 2.02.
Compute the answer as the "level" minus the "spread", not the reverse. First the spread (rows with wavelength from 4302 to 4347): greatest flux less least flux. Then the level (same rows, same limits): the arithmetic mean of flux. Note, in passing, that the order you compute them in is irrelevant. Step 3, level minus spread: 2.7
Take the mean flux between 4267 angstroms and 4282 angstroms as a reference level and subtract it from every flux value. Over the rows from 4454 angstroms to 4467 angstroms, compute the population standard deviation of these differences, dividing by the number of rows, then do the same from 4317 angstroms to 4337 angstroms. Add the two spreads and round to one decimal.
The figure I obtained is 1.7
